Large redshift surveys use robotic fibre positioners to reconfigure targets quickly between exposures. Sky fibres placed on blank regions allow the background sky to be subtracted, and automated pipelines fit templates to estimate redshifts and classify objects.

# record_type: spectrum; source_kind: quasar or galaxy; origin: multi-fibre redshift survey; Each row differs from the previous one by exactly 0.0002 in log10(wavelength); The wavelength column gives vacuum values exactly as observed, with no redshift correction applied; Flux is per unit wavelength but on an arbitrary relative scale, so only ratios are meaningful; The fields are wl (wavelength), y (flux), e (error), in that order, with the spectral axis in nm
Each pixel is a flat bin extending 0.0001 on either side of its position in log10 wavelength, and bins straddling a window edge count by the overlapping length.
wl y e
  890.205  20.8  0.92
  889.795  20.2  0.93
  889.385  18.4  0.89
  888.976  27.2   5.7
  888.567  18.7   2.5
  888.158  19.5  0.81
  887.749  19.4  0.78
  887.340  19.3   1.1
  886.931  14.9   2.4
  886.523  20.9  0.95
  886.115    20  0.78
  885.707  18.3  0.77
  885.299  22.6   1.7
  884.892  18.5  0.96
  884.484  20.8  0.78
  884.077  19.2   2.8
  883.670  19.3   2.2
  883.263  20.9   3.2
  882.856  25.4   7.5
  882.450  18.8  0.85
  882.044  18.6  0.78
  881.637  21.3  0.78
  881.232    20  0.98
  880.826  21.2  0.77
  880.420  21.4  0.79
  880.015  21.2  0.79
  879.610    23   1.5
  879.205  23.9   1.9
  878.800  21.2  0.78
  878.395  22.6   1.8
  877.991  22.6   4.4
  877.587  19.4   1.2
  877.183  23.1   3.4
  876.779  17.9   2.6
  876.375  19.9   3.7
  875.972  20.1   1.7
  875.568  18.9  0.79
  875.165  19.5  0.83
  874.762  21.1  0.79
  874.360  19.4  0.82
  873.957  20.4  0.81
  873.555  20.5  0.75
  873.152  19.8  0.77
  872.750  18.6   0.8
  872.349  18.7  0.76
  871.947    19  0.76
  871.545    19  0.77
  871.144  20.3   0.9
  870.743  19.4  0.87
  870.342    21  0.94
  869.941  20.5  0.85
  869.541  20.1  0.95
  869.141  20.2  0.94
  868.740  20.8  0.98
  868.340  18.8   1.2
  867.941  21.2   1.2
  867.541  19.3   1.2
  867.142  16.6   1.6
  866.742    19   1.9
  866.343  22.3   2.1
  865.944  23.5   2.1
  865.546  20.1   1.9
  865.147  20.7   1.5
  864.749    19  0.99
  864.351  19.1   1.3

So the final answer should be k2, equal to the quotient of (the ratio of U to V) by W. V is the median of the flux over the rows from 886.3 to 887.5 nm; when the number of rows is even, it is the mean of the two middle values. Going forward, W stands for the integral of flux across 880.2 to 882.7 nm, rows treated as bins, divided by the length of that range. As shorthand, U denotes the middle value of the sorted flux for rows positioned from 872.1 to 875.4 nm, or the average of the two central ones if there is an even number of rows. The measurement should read 0.0501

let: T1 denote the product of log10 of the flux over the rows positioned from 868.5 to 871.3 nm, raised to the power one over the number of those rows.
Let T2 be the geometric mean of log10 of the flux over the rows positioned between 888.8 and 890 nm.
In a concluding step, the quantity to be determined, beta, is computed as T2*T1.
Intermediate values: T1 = 1.31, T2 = 1.33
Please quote 1.74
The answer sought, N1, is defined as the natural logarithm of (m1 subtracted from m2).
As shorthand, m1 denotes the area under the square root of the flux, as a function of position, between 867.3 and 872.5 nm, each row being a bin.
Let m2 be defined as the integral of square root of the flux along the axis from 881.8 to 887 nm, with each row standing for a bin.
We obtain -2.91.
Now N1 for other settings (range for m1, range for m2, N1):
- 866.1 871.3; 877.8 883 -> -0.10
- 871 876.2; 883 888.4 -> -0.20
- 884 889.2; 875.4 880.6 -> -0.31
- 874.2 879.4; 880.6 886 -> -0.38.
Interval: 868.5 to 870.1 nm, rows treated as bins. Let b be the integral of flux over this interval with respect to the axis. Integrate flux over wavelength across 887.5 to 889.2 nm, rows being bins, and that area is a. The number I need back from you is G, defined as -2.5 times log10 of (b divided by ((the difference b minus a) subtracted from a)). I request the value 0.2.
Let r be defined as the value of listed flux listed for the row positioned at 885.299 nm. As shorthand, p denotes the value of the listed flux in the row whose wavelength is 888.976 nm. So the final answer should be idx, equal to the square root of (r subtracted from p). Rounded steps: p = 27.2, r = 22.6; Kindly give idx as 2.1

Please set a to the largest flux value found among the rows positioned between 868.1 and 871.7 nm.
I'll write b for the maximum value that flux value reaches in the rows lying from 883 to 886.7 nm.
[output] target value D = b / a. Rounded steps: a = 21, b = 22.6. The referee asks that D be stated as 1.08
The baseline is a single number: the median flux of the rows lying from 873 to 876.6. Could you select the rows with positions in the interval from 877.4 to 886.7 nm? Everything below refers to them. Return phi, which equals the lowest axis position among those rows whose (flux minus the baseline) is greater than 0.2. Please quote 877.991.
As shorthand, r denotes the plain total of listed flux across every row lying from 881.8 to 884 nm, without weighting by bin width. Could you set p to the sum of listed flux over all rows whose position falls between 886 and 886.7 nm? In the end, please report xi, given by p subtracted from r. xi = 62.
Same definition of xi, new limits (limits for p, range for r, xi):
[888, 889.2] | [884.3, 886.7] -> 56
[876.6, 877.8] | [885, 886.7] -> 21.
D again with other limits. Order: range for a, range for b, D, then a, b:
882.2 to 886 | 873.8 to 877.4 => 0.91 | 25.4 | 23.1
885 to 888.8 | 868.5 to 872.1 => 0.93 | 22.6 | 21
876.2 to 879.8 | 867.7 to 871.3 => 0.89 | 23.9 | 21.2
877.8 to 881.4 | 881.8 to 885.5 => 1.06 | 23.9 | 25.4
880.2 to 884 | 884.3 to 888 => 0.89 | 25.4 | 22.6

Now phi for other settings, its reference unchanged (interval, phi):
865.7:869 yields 865.944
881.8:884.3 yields 882.856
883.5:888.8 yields 884.484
